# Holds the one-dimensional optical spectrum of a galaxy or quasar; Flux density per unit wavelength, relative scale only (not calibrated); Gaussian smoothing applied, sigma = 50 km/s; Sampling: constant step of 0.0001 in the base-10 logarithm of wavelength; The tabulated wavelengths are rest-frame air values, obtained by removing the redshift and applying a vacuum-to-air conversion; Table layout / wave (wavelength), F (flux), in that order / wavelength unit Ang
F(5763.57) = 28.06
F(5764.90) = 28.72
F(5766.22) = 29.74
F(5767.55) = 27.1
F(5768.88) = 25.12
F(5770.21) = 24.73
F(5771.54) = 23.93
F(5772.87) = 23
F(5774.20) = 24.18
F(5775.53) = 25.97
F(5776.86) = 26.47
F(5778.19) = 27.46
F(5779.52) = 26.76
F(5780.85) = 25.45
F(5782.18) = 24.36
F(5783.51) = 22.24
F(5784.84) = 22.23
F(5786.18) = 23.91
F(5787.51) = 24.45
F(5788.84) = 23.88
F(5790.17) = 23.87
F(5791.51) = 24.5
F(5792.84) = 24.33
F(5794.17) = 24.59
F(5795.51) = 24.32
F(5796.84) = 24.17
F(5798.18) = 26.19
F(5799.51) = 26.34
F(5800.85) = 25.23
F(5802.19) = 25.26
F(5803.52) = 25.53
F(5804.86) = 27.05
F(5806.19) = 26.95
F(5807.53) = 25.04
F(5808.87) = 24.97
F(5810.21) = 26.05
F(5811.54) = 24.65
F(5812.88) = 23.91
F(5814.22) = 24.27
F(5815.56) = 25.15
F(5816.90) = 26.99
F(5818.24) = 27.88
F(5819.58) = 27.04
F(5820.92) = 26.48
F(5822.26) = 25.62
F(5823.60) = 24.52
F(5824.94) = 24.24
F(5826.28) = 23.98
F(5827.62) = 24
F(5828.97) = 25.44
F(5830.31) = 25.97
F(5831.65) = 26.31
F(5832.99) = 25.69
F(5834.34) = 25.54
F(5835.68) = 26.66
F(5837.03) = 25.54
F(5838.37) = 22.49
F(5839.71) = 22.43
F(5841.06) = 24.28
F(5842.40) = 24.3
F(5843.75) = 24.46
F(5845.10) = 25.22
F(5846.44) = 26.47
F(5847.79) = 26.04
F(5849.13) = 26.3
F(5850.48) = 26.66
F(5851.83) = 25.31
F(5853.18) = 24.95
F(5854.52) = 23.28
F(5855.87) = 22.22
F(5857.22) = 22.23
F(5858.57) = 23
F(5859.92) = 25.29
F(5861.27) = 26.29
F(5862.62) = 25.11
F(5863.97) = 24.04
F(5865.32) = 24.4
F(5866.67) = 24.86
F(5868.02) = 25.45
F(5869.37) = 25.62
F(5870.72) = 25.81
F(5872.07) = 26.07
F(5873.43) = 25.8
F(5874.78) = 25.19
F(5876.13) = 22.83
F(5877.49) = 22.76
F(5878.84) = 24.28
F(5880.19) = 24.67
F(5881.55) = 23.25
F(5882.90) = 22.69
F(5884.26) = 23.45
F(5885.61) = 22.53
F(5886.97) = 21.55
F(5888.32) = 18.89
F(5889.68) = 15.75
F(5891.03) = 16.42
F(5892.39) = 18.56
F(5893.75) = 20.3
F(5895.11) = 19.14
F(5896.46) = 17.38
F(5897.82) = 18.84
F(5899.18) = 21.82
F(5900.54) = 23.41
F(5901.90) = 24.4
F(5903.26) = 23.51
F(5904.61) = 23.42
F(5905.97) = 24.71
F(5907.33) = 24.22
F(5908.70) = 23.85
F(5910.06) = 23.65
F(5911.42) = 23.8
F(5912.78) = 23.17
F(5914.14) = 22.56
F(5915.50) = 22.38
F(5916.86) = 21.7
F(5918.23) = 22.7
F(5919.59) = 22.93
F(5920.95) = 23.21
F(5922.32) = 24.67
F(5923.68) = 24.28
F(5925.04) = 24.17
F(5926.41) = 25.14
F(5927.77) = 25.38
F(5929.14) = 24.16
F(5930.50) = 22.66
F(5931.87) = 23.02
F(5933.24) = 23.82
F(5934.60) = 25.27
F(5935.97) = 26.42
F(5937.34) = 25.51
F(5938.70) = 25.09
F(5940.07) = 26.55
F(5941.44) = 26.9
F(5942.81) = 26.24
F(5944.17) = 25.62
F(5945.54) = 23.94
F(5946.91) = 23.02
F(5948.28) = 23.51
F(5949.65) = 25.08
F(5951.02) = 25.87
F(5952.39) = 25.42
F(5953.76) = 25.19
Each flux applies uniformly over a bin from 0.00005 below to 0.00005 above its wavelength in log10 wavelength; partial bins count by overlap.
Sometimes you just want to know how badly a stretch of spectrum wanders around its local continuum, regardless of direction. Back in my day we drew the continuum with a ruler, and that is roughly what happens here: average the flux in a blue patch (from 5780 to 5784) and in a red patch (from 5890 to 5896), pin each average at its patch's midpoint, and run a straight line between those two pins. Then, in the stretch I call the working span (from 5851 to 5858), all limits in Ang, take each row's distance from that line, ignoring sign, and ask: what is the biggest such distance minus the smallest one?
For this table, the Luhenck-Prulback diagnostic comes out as 2.9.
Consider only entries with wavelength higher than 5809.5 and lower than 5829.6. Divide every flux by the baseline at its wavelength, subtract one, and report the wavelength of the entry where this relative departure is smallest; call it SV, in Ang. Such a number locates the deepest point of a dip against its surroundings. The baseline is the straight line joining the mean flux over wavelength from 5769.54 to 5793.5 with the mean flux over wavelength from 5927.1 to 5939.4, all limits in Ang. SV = 5812.88 Ang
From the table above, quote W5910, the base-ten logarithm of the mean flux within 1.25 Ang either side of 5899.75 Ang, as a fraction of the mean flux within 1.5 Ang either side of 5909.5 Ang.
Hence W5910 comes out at -0.02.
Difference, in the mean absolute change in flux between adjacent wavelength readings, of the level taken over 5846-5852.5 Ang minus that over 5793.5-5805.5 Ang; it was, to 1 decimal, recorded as -0.1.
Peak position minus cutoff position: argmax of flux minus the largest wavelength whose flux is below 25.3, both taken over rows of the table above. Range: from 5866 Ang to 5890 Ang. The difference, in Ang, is -17.6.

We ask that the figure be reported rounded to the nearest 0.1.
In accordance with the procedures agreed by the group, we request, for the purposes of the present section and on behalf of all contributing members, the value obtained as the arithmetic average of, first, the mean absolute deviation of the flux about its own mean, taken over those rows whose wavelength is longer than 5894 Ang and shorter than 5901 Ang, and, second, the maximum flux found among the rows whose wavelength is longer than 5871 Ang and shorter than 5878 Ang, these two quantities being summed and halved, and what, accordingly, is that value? 14.0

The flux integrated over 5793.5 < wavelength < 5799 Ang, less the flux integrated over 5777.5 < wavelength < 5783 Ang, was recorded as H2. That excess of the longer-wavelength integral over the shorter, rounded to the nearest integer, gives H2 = -6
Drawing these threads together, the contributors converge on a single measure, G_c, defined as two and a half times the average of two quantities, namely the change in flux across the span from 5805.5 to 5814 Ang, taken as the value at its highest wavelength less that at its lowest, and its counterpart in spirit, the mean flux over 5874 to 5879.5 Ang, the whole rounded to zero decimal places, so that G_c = 26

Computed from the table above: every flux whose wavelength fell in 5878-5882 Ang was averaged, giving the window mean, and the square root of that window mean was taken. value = 4.91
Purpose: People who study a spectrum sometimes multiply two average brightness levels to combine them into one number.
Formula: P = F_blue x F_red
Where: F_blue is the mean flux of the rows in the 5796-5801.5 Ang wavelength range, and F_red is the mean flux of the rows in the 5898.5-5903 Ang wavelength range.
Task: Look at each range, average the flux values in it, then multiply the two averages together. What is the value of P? 591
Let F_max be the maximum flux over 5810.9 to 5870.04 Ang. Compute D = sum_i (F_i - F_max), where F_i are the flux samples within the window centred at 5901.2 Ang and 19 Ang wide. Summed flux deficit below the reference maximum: -83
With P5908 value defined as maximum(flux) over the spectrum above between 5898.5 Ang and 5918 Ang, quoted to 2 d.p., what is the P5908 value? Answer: 24.71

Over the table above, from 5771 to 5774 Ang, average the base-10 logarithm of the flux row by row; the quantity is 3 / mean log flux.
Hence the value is 2.19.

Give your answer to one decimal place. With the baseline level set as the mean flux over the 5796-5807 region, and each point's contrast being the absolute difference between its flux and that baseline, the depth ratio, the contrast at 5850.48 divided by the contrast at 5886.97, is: 0.2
